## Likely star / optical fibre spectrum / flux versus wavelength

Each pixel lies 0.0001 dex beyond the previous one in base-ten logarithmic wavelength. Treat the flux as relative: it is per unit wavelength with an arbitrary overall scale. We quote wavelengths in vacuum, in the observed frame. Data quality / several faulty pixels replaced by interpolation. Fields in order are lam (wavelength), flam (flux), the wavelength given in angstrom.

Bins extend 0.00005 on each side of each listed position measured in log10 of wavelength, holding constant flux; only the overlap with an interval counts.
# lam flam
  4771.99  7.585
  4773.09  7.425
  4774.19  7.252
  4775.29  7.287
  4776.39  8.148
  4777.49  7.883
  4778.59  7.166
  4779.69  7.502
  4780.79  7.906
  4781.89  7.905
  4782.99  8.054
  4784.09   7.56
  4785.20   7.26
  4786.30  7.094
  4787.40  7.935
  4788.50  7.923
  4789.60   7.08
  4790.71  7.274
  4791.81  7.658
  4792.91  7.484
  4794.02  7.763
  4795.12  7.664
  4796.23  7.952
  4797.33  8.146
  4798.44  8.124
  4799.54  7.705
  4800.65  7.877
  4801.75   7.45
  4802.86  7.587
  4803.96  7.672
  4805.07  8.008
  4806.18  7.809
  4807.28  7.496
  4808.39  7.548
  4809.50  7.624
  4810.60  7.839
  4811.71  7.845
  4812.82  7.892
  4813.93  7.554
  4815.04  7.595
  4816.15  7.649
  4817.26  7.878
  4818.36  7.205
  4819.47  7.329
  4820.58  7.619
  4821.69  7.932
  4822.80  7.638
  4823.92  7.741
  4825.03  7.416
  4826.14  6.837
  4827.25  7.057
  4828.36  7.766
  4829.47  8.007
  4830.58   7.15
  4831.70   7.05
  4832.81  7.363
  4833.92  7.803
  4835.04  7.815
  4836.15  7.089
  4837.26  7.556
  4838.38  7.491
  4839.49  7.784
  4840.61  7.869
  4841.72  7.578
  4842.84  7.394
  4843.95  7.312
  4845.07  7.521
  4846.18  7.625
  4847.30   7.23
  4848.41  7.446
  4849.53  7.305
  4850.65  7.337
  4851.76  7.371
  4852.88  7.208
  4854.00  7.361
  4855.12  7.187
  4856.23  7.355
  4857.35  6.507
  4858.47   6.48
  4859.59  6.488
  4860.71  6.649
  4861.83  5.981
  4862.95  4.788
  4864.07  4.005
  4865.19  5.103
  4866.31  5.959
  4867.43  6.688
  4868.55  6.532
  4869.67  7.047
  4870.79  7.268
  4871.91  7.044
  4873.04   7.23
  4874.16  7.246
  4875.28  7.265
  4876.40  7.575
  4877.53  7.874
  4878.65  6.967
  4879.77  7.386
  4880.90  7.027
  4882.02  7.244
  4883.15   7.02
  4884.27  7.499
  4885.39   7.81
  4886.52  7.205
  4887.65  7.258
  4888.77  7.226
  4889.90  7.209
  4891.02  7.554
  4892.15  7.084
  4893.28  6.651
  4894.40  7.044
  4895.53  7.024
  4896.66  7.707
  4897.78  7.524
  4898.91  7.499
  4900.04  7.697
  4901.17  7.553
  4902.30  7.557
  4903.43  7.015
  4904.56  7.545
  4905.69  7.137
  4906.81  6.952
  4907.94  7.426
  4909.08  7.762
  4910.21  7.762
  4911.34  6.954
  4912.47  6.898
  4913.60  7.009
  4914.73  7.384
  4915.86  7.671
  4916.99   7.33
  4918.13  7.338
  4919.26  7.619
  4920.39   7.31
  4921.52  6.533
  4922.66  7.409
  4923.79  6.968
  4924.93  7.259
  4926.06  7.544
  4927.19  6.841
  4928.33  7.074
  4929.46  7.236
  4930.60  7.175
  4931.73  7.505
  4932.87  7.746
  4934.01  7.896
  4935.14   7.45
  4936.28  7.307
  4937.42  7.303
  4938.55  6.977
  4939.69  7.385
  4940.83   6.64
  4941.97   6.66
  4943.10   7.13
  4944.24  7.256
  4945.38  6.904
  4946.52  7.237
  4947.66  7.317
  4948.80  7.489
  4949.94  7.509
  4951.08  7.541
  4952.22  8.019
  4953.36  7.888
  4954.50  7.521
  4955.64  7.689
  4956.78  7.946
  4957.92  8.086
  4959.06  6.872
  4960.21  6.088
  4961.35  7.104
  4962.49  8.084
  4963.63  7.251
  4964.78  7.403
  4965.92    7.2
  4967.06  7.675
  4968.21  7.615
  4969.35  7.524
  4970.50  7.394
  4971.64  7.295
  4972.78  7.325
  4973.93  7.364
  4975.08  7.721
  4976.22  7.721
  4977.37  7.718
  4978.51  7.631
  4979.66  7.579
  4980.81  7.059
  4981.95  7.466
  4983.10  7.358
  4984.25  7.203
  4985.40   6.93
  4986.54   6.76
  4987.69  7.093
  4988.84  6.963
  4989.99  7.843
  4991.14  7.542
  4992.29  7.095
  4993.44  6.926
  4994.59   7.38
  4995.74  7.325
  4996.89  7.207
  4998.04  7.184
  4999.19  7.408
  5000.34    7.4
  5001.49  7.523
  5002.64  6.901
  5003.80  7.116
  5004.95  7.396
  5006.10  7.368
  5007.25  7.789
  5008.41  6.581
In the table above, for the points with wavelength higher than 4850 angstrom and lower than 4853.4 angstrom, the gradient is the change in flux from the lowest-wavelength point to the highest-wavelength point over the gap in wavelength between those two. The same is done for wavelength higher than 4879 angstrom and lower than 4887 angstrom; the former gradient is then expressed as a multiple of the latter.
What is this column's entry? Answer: 2.2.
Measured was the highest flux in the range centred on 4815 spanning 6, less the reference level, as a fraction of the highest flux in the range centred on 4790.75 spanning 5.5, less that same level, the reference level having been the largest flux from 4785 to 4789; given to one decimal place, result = 3.6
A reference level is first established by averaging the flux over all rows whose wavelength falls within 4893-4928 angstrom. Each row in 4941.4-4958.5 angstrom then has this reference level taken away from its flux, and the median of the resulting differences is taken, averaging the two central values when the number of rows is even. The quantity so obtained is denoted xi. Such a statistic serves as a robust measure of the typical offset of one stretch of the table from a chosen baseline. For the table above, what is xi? 0.22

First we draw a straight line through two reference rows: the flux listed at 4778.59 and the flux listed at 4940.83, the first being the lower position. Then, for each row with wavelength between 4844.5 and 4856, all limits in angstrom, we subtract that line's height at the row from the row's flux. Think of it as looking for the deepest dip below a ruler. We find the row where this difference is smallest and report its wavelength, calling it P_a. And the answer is 4855.12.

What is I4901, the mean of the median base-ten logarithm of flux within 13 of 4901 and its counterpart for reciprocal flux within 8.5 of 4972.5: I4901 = 0.496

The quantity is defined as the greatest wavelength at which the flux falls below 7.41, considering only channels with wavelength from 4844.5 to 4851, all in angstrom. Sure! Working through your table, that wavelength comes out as 4850.65 angstrom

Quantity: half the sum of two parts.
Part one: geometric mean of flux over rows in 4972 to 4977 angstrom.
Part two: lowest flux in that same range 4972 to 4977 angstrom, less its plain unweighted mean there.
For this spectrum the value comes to 3.66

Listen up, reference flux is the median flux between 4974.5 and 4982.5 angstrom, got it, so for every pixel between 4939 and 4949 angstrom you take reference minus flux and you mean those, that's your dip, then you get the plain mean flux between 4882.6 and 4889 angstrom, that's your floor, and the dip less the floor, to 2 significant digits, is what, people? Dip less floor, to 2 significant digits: -6.8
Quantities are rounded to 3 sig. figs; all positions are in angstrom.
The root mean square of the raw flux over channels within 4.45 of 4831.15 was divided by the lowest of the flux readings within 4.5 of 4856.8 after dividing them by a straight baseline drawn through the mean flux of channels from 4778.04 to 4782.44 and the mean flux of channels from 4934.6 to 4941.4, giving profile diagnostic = 8.58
